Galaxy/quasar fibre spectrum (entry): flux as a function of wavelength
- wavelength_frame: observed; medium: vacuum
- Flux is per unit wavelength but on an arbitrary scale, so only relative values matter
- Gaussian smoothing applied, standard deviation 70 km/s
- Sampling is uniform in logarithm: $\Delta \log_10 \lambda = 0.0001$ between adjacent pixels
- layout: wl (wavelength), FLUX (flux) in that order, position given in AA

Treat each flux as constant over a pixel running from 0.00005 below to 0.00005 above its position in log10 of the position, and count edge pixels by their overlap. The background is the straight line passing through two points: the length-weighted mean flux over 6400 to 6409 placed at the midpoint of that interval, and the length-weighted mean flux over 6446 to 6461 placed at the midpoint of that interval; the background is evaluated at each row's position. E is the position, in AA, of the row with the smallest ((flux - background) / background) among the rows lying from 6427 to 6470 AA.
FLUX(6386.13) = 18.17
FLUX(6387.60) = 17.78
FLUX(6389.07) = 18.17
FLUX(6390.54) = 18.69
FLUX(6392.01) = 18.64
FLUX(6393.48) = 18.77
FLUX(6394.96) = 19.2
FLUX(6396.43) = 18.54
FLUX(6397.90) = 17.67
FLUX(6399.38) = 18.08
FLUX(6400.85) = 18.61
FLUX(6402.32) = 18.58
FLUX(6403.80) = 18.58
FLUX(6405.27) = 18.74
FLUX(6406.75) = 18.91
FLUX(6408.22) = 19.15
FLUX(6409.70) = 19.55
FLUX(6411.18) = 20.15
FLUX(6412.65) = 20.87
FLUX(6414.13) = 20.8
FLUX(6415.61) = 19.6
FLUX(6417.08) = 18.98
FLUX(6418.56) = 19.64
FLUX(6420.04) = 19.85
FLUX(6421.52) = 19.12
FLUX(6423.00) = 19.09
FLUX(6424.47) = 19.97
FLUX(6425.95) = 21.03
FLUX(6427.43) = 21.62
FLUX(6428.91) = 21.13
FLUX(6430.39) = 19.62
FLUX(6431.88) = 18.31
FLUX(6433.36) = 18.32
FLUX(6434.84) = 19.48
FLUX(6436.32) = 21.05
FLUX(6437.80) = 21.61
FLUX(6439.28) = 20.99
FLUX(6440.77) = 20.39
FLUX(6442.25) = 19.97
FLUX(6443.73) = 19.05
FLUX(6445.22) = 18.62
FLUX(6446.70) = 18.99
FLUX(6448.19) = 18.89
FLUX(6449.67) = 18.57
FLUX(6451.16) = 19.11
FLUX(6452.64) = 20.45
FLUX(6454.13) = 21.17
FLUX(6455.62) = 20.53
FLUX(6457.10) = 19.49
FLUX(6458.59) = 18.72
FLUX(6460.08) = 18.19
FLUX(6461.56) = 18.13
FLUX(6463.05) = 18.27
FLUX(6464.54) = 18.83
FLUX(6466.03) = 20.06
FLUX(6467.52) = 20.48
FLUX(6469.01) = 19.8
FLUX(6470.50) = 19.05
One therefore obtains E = 6461.56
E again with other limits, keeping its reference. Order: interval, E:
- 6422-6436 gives 6433.36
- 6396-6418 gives 6397.90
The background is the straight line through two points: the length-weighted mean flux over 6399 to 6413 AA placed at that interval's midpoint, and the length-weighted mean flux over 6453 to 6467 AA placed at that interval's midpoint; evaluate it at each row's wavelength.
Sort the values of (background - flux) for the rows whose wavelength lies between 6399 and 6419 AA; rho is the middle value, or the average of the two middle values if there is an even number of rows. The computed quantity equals 0.1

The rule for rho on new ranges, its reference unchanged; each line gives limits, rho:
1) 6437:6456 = -0.7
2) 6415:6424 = -0.2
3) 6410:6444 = -0.7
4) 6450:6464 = 0.2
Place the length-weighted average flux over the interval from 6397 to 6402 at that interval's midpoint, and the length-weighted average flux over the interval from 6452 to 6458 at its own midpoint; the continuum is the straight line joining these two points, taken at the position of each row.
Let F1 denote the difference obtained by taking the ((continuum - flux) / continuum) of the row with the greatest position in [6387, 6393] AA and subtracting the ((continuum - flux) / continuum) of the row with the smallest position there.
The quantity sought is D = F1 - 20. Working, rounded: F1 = -0.038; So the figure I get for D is -20.04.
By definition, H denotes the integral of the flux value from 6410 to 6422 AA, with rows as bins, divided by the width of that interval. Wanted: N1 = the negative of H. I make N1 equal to -19.9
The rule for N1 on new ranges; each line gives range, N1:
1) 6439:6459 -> -19.6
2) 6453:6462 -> -19.5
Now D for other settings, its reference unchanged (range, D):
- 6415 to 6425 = -20.00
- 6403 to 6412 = -20.07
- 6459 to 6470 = -20.06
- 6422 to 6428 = -20.12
